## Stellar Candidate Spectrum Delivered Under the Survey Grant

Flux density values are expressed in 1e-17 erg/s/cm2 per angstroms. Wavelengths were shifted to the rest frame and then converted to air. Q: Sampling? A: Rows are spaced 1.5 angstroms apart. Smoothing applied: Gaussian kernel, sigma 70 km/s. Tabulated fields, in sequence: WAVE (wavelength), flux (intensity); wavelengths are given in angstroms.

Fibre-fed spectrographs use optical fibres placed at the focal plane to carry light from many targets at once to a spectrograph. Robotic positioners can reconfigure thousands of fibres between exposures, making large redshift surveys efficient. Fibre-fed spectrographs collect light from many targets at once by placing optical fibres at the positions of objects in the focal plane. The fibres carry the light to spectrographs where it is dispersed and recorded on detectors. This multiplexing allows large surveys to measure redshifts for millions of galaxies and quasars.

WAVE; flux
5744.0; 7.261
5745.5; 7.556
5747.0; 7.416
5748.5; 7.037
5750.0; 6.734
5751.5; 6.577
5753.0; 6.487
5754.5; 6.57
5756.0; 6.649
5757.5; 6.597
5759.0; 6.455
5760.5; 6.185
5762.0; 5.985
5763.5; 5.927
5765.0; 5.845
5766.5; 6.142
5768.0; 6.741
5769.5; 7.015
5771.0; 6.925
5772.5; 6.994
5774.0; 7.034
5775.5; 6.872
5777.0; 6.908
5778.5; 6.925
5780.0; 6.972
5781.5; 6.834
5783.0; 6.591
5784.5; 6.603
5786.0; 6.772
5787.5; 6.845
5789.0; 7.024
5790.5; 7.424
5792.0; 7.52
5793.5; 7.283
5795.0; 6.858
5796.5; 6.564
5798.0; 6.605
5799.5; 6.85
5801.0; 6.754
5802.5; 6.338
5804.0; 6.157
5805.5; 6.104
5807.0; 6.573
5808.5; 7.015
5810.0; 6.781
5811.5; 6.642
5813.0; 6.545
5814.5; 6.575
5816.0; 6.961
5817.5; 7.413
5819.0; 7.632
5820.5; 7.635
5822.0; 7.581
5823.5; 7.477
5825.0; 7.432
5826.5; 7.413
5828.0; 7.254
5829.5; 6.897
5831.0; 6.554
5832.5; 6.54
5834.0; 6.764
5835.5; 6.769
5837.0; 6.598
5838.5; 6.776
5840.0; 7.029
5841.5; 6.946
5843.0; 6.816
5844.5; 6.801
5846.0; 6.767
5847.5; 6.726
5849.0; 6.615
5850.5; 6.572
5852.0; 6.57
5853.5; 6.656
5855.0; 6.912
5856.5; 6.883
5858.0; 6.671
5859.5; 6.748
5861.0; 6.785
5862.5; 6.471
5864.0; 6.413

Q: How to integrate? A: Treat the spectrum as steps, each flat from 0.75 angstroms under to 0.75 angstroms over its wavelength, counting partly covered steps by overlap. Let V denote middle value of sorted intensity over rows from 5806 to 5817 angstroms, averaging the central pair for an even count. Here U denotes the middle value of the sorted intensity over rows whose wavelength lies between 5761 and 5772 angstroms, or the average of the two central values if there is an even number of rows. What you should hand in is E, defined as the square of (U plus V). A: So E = 163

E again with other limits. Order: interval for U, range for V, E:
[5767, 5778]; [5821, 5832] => 206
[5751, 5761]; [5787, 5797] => 185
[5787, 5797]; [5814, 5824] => 210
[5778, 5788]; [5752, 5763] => 177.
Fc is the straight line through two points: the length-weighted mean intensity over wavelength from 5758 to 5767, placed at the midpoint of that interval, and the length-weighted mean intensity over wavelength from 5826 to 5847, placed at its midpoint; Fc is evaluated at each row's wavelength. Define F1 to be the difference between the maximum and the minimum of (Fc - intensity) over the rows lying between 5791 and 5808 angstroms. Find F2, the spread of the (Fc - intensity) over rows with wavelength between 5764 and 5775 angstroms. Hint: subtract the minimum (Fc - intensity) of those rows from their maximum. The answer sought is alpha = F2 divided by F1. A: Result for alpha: 0.7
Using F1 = 1.6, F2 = 1.1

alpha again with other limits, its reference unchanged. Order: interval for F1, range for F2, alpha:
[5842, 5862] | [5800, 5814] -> 2.6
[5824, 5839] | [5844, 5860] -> 0.3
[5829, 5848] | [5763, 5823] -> 3.7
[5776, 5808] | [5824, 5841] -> 0.6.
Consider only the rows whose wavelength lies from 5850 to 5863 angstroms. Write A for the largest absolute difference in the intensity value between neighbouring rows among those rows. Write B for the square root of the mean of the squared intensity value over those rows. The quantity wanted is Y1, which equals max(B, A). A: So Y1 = 6.70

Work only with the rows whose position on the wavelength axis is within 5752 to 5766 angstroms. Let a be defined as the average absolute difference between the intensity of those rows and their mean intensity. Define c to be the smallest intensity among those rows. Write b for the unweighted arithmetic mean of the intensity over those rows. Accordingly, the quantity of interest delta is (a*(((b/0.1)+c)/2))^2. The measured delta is 93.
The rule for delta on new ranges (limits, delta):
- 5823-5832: 135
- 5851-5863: 19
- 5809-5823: 273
